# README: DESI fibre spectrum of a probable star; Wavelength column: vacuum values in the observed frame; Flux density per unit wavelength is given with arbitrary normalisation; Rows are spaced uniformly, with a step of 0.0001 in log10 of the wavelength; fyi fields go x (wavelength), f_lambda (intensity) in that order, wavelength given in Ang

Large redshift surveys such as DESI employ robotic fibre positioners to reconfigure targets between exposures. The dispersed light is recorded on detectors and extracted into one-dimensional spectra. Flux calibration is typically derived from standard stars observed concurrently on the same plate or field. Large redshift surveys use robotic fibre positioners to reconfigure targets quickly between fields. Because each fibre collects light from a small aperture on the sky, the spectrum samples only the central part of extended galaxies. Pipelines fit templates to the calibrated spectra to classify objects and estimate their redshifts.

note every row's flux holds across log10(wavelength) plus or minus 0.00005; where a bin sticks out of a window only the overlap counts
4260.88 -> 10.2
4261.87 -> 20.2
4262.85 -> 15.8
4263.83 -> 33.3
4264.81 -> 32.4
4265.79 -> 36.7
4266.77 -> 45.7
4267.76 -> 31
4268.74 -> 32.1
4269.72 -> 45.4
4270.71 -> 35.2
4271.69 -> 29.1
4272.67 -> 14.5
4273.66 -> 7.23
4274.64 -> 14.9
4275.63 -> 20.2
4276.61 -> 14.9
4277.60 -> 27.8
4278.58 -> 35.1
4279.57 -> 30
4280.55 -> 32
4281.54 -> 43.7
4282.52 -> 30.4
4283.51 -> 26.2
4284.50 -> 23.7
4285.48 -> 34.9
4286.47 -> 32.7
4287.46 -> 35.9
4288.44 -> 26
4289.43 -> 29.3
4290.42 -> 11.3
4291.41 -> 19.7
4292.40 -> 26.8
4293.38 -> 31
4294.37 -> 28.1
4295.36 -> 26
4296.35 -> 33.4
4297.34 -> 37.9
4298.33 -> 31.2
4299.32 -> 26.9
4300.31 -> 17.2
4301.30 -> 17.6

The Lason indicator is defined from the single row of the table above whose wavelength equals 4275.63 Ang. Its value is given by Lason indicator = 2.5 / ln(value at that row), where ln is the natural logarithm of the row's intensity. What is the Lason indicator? 0.832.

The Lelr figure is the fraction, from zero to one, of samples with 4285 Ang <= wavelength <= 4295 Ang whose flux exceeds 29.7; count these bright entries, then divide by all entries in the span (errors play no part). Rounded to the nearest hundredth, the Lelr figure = 0.40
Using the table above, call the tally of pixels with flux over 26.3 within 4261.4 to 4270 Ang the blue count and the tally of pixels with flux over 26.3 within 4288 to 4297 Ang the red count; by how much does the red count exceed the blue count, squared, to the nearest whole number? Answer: 4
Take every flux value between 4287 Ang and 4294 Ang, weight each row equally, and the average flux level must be 26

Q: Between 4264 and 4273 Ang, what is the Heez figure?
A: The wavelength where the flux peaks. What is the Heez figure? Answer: 4266.77 Ang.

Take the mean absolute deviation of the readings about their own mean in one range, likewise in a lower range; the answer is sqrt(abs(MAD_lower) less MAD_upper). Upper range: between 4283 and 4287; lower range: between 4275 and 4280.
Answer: 1.42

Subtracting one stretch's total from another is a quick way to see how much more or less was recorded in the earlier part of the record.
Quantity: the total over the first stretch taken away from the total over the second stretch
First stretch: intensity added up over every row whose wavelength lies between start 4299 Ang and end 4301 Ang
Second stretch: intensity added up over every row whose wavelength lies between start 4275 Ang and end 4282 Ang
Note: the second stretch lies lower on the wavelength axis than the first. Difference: 160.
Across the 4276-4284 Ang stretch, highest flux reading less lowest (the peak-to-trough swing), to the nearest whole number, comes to 29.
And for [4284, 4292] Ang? 25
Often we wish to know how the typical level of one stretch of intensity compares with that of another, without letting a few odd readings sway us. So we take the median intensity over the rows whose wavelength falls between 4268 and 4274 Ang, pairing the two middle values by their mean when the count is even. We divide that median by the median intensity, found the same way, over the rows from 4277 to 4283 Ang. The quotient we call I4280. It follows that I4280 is 0.98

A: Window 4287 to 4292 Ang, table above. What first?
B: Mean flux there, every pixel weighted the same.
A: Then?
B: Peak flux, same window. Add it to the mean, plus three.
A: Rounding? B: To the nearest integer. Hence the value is 63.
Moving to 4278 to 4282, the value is 82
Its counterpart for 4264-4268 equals 85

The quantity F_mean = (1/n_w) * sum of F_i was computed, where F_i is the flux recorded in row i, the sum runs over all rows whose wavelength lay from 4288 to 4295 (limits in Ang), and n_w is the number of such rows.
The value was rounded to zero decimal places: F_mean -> 25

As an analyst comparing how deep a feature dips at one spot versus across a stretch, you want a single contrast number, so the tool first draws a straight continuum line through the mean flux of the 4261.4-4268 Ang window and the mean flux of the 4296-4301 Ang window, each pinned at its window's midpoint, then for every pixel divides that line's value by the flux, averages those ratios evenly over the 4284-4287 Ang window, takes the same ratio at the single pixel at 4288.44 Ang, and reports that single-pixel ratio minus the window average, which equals 0.1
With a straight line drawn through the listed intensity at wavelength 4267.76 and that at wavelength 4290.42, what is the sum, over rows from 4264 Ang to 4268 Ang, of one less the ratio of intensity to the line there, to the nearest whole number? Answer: -1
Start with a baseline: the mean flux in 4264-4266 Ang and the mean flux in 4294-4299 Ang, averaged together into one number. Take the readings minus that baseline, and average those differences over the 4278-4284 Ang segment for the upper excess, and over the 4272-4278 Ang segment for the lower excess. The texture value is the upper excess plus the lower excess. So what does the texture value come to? -16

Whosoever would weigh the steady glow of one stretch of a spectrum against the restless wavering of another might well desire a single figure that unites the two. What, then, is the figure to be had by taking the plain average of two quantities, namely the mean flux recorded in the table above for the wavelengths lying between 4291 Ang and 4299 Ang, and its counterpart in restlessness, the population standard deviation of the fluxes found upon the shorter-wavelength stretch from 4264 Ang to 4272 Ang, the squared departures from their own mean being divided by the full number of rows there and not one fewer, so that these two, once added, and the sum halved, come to 17.6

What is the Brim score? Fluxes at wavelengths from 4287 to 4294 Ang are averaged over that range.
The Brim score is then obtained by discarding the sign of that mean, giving 25.7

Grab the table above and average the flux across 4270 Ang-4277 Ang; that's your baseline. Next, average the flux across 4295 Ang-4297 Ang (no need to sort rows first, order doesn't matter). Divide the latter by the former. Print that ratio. 1.5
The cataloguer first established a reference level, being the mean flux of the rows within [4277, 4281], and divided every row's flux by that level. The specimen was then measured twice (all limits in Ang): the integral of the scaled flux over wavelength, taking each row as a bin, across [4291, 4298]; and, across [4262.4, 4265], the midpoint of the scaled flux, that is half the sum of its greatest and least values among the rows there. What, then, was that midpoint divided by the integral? 0.12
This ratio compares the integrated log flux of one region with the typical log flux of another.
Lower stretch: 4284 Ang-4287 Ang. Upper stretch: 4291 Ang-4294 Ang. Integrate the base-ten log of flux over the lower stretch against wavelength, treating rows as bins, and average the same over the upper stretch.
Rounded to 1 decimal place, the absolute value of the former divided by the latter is 3.1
